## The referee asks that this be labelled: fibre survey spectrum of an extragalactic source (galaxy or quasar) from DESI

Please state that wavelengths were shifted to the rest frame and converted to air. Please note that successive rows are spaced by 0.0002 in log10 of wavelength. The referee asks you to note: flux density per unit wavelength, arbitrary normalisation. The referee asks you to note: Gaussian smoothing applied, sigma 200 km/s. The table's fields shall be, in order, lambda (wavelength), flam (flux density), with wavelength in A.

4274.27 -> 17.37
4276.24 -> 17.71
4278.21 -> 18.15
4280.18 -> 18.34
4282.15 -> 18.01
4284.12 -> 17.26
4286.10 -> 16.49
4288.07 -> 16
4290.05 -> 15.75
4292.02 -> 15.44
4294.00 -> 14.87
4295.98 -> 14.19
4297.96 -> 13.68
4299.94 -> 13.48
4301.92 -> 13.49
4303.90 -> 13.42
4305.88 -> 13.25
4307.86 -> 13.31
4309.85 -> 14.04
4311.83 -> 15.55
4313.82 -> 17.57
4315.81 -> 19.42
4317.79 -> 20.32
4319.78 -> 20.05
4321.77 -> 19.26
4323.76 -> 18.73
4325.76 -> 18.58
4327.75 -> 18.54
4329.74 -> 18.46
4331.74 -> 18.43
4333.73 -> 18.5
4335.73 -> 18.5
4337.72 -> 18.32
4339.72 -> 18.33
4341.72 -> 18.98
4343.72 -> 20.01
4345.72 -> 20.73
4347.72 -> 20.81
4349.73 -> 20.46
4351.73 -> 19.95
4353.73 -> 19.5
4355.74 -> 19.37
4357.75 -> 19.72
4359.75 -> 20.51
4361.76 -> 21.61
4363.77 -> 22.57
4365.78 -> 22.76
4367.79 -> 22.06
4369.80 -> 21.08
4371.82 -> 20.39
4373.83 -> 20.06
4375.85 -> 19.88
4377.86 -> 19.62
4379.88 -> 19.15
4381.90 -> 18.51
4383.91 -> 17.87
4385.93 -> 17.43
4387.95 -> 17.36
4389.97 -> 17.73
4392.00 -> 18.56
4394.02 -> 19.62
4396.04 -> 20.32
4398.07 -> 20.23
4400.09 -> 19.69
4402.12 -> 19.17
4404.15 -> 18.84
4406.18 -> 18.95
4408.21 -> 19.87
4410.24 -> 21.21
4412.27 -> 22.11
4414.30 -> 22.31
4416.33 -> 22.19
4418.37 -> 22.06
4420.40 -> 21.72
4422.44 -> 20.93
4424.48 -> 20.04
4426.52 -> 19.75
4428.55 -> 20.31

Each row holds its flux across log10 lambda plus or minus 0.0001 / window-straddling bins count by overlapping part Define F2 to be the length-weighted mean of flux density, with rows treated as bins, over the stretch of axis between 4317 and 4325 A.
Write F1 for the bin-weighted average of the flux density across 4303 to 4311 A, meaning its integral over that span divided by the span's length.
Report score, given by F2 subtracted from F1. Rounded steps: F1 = 13.6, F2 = 19.5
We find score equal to -6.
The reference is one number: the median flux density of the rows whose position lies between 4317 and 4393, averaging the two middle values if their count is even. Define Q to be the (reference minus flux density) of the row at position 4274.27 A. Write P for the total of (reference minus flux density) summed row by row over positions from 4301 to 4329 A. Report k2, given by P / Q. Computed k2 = 18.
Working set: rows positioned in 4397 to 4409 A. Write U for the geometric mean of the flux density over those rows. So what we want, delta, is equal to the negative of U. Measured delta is -19.5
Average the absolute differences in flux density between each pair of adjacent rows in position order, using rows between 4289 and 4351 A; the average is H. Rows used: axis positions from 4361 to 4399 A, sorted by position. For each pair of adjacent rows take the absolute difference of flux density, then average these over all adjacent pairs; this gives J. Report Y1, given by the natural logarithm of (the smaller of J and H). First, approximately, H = 0.49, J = 0.53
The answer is -0.7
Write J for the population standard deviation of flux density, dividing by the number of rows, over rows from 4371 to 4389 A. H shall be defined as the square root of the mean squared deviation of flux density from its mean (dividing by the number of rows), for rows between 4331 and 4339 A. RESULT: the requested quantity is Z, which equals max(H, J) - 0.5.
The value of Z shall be 0.60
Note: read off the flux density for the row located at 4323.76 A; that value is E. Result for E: 18.73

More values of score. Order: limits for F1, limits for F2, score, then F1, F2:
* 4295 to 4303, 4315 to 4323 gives -6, 13.7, 19.8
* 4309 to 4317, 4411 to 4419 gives -5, 16.8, 22.1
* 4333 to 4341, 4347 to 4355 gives -2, 18.4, 20.1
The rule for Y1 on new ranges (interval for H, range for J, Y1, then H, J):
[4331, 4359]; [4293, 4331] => -1.1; 0.35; 0.59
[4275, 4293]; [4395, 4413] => -0.8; 0.44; 0.59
